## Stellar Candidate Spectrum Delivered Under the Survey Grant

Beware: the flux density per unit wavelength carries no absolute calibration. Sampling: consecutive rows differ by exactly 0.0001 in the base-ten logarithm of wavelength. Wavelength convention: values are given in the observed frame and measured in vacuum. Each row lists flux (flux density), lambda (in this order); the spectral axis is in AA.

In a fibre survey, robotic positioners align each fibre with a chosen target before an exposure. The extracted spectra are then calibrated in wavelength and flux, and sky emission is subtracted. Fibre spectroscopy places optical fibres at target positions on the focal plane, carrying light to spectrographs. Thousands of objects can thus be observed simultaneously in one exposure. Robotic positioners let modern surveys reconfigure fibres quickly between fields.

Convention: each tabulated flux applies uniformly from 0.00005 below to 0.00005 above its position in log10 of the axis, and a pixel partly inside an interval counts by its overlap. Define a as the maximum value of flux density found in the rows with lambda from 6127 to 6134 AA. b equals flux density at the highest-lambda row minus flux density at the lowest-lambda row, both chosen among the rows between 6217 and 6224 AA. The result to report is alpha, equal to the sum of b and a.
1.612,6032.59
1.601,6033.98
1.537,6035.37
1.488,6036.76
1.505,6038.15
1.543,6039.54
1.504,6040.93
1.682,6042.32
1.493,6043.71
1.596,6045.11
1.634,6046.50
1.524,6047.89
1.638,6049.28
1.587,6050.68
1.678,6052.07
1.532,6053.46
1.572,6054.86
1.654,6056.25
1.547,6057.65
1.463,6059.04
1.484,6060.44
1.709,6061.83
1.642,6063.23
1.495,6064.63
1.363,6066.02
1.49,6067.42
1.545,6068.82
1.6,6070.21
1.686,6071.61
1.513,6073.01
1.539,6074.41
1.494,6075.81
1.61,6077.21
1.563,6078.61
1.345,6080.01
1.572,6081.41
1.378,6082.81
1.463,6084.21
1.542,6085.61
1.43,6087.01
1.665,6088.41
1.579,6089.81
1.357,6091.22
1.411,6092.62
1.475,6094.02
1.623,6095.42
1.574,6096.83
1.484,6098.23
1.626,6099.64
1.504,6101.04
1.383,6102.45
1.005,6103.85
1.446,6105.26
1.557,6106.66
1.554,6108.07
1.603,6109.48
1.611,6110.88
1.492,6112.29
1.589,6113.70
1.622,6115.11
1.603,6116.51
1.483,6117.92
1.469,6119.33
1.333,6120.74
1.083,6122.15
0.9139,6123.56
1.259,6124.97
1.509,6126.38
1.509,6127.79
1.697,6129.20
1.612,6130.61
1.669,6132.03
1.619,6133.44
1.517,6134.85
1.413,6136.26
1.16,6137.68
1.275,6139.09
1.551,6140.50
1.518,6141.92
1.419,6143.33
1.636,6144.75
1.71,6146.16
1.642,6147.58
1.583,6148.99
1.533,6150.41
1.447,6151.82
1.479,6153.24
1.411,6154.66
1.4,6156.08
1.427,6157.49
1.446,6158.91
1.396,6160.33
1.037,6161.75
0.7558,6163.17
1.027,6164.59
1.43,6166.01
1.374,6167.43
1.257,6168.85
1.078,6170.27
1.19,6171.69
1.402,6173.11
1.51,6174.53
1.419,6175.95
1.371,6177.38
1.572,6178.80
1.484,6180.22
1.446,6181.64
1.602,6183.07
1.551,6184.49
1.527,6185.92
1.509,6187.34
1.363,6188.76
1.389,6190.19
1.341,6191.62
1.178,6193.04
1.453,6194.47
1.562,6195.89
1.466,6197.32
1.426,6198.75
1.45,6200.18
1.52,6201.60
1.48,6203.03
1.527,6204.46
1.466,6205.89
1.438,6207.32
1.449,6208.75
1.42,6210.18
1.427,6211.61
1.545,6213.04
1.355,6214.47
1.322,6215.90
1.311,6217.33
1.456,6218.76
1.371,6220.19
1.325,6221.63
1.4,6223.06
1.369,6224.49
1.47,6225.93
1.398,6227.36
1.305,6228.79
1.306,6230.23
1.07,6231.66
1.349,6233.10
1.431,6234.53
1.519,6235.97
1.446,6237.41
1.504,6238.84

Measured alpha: 1.8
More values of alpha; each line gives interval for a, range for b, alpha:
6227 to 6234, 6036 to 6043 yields 1.6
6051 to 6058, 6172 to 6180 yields 1.8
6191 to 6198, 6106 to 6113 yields 1.5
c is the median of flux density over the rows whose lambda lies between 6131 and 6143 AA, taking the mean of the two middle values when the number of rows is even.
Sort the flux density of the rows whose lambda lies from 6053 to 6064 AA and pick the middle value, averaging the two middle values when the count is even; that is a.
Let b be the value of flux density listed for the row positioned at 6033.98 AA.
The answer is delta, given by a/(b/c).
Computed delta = 1.48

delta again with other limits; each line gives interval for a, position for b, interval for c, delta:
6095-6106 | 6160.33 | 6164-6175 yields 1.41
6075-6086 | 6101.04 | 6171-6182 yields 1.45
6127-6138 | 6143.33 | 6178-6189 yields 1.67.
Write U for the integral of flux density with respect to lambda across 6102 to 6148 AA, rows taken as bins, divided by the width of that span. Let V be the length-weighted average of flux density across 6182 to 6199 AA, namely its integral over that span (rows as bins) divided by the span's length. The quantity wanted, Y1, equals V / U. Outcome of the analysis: 0.99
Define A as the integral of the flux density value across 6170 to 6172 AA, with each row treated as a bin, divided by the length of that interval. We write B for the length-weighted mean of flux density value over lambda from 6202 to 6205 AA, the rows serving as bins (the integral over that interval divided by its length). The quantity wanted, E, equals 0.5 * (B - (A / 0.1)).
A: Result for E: -4.9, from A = 1.14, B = 1.502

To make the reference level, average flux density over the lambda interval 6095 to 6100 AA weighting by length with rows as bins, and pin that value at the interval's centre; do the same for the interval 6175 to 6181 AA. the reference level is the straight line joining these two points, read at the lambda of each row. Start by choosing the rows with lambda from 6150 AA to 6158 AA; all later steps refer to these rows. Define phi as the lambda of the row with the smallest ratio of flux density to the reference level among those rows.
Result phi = 6156.08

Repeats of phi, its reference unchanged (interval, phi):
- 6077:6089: 6080.01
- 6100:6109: 6103.85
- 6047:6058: 6047.89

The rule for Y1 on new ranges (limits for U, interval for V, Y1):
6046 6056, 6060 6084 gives 0.96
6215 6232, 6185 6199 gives 1.06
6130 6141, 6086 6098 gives 1.03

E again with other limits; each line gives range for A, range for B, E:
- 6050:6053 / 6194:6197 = -7.4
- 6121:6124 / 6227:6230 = -4.6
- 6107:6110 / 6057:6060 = -7.1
